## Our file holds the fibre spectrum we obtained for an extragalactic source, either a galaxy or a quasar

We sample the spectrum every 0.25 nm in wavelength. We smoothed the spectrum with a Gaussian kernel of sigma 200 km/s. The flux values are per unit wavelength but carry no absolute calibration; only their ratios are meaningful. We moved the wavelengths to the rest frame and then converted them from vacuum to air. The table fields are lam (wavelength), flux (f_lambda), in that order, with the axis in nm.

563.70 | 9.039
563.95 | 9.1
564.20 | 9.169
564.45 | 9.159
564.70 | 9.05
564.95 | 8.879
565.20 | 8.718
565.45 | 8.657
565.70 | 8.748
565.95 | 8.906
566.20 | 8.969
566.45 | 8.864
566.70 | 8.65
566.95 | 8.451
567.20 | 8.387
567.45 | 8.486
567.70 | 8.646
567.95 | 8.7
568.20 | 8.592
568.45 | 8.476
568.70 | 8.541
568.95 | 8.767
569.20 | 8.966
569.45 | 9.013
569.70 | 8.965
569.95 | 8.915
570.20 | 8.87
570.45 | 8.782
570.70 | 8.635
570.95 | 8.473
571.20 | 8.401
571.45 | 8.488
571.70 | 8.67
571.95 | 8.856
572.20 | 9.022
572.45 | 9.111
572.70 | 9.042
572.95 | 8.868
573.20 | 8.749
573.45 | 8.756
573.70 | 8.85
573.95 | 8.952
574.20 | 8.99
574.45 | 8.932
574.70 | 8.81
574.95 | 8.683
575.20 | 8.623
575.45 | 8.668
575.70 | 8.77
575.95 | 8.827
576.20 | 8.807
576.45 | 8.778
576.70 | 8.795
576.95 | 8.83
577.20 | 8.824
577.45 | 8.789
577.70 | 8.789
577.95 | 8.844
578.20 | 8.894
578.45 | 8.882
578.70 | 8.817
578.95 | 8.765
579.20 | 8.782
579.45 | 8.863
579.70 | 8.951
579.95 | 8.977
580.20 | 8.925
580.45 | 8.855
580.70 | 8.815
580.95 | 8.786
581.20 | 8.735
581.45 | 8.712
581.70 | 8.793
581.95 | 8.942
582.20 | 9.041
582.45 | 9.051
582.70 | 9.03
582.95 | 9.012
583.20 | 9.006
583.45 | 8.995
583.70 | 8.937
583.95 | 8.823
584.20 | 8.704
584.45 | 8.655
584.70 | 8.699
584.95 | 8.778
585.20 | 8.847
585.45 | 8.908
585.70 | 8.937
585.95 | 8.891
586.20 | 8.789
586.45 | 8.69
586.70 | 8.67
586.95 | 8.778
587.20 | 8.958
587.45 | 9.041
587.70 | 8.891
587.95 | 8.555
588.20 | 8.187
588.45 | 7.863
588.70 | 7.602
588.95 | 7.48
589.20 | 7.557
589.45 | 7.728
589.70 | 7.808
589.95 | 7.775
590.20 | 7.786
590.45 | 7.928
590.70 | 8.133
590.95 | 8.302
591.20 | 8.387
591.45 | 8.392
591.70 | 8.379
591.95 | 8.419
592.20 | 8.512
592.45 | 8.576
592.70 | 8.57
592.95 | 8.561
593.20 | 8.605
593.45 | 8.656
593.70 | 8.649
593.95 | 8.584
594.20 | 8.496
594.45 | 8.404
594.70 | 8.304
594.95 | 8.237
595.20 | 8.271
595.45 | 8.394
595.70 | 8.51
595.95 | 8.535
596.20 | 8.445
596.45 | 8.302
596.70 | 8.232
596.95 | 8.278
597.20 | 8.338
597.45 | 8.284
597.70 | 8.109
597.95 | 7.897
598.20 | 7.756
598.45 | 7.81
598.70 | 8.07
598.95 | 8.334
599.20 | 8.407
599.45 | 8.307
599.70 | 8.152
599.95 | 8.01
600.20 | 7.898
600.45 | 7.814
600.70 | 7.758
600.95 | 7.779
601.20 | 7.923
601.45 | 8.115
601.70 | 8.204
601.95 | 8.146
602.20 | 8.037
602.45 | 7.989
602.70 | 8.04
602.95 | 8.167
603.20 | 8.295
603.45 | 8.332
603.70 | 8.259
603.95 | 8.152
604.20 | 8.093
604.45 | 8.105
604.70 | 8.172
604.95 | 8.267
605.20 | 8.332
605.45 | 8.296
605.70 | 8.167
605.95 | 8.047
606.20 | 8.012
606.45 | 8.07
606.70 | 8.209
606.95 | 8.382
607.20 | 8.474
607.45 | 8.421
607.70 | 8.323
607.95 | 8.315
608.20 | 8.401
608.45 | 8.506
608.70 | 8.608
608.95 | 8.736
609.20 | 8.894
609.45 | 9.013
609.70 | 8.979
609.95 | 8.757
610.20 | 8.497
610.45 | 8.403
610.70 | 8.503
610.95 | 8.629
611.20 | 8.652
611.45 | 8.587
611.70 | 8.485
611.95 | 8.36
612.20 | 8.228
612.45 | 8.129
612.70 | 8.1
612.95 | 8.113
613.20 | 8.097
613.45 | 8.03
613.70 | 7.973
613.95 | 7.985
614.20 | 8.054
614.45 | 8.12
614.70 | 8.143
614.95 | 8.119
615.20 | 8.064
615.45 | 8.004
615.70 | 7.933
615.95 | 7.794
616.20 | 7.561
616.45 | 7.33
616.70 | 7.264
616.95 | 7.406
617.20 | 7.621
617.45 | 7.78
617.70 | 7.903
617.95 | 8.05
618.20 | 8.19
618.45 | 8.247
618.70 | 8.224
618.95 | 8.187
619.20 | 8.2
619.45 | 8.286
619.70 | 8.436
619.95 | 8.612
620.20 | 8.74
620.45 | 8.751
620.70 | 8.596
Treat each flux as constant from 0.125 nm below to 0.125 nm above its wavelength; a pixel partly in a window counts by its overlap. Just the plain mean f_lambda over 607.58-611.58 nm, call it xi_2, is 8.61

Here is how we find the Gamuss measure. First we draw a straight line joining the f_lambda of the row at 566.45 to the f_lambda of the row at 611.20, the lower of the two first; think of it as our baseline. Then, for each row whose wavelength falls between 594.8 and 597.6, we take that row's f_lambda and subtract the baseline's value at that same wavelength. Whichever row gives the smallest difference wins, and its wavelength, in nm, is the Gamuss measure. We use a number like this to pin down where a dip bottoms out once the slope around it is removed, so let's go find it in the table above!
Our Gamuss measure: 594.95 nm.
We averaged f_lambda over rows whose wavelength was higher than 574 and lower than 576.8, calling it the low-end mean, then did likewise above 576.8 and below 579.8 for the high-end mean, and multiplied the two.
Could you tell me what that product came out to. 77.7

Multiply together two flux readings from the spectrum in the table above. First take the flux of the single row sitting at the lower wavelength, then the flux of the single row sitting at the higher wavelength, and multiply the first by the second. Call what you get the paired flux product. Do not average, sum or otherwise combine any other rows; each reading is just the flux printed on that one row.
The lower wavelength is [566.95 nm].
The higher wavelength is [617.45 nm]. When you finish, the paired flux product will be 65.7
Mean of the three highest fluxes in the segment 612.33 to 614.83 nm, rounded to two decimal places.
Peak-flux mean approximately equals 8.13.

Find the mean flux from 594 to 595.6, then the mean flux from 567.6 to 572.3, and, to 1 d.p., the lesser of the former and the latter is 8.4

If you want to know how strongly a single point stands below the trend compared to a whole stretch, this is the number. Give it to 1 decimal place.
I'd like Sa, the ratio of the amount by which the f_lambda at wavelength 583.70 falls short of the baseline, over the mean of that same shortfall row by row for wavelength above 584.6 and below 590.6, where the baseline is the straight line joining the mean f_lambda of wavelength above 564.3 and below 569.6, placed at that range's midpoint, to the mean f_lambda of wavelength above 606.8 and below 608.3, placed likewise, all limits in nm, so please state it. -1.9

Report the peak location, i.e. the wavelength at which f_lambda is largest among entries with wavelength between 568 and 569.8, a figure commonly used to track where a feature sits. 569.45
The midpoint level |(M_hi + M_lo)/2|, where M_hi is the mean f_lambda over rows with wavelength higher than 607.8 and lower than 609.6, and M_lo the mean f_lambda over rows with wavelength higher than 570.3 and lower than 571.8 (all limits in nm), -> 8.61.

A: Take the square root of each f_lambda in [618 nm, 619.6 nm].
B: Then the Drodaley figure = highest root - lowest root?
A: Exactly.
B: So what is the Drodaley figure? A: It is 0.017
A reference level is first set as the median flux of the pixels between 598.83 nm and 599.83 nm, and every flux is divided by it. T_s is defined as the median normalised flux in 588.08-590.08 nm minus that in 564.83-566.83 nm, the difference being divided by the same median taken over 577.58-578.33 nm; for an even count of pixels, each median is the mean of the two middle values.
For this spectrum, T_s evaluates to -0.119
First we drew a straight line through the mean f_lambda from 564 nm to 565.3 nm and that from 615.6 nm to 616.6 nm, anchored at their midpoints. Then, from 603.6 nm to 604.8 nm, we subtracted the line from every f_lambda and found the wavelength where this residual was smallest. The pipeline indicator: 604.20 nm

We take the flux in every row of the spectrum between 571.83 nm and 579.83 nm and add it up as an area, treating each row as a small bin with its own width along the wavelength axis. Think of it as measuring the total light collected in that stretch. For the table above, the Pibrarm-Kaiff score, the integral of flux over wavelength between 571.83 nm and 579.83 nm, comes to 71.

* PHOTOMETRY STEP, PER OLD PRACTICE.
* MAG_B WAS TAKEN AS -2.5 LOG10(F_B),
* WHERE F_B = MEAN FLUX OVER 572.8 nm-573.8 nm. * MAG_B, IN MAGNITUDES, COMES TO -2.36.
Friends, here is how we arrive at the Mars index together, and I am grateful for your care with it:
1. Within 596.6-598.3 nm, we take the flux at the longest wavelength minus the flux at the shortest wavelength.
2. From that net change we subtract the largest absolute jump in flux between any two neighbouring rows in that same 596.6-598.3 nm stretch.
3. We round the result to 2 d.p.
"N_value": -0.69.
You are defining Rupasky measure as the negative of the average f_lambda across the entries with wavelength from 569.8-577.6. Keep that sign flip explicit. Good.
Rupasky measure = -8.8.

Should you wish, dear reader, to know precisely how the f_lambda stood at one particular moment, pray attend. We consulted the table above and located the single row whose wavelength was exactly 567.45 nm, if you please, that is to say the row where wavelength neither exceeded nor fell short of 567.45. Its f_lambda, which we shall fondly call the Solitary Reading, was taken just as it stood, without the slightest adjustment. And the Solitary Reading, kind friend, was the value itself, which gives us 8.486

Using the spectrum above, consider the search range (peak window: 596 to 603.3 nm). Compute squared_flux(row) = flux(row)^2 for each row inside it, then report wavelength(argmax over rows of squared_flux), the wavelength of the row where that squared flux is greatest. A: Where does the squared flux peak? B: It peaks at 596.20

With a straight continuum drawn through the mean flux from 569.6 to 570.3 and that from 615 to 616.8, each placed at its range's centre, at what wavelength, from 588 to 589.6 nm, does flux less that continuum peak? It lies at 588.20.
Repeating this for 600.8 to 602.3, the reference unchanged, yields 601.70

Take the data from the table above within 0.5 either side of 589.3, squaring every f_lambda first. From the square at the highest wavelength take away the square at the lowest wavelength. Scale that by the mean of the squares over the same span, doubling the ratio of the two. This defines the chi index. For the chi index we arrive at 0.17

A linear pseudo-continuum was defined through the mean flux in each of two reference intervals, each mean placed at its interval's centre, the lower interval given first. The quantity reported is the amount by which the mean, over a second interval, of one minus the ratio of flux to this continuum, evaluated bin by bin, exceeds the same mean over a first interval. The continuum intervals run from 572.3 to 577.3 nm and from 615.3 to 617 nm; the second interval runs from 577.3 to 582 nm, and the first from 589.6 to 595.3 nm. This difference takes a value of -0.014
